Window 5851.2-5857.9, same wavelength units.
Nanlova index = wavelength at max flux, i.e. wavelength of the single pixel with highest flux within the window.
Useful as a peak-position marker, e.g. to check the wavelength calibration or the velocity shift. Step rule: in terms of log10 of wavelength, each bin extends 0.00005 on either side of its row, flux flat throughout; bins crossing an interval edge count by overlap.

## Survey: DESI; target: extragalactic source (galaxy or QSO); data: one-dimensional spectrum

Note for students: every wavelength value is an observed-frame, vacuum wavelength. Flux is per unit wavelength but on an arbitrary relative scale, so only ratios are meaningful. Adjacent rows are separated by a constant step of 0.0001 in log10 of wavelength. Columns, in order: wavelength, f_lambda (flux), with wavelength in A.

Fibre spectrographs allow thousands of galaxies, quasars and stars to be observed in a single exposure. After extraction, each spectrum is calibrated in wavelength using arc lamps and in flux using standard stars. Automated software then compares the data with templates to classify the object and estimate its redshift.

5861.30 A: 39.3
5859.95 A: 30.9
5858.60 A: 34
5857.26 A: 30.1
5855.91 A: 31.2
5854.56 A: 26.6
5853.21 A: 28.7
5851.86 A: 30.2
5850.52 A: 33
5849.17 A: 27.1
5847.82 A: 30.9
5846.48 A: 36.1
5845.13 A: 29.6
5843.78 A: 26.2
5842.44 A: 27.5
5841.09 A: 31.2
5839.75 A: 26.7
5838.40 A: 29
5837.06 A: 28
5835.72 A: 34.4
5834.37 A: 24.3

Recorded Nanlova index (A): 5855.91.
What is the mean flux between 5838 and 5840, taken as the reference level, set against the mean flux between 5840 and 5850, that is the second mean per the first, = 1.07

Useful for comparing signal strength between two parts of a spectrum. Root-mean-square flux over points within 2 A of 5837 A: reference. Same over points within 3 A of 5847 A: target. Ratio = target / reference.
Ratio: 1.02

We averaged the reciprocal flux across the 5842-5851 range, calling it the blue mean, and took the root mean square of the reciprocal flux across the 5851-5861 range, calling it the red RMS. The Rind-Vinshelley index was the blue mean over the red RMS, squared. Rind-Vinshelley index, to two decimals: 1.02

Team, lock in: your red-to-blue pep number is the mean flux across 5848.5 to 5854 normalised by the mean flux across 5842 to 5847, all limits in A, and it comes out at 1.00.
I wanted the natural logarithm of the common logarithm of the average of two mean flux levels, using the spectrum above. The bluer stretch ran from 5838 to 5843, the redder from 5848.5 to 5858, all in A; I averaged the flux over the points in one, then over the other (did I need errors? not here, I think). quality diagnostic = 0.381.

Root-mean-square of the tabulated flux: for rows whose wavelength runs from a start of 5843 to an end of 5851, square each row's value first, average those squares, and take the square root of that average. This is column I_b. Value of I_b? 30.7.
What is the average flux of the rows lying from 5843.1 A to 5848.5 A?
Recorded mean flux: 30.7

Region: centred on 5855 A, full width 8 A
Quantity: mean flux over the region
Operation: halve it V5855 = 15.1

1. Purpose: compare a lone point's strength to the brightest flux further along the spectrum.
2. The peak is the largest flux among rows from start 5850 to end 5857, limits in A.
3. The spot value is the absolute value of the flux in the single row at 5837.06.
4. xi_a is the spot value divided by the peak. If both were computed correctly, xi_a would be 0.85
